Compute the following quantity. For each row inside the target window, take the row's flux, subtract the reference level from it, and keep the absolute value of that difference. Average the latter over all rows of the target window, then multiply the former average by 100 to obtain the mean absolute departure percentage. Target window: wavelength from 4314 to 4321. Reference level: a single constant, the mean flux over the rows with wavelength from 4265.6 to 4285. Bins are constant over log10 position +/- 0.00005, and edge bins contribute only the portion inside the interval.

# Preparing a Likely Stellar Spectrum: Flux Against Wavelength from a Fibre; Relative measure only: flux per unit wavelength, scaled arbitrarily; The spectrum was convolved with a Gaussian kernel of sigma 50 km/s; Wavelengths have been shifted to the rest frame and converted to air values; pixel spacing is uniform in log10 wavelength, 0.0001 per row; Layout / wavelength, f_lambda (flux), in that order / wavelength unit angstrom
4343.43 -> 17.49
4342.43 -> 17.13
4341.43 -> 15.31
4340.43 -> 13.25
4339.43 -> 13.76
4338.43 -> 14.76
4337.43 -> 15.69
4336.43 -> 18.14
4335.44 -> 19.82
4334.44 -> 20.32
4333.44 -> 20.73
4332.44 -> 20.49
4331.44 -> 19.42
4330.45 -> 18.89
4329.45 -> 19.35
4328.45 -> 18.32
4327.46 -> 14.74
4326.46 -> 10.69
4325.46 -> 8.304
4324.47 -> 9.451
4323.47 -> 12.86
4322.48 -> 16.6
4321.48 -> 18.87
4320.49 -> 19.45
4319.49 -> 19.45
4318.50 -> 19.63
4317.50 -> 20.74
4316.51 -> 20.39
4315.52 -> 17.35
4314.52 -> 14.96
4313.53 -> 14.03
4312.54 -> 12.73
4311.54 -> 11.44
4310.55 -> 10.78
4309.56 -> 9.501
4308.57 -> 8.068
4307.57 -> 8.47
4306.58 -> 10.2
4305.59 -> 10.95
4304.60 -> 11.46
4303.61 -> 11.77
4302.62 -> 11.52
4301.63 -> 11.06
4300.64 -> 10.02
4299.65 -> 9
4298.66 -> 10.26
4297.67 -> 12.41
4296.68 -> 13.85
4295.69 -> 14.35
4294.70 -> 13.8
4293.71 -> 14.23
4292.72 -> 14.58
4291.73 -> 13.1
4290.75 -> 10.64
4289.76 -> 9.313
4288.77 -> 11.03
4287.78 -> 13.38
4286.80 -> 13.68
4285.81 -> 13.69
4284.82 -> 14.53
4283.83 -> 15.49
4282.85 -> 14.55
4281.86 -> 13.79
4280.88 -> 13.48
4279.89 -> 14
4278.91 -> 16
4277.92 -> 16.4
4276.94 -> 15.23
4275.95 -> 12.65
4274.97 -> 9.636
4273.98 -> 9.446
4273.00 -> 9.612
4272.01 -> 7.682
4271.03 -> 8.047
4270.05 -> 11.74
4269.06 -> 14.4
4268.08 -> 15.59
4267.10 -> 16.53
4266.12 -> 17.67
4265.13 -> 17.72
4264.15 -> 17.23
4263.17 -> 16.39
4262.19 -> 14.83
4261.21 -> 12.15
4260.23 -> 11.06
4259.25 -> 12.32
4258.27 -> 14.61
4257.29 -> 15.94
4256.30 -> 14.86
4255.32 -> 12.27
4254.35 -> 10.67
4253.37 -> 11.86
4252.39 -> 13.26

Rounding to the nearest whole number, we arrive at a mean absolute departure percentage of 553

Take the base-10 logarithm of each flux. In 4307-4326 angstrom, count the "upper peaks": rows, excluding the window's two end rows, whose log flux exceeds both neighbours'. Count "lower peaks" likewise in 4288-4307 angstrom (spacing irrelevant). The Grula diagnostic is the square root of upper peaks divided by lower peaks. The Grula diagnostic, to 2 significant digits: 0.58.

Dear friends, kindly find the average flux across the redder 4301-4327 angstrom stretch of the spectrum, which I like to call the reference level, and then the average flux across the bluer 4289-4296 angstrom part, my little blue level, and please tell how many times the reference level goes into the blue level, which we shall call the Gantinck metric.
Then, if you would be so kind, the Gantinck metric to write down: 0.95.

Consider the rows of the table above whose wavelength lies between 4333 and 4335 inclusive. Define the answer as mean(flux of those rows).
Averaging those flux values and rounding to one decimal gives 20.5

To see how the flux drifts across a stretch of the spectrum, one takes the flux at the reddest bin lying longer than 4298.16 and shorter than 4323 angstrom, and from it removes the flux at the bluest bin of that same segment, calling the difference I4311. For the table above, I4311 6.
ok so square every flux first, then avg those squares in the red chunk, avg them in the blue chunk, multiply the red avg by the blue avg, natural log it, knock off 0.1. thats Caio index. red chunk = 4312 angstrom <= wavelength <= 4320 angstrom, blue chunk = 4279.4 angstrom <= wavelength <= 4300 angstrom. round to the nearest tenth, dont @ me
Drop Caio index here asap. 10.8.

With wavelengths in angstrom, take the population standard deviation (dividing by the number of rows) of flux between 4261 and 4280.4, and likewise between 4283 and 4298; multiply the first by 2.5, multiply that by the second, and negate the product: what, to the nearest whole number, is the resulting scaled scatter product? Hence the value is -13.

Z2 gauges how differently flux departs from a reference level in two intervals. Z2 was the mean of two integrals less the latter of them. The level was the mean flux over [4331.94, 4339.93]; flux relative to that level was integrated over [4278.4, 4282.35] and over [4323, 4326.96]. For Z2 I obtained 8.0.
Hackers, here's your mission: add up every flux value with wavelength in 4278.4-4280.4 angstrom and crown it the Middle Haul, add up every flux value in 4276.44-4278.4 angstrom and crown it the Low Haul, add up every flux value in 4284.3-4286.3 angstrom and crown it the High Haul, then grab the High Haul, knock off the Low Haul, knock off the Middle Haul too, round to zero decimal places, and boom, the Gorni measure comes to -33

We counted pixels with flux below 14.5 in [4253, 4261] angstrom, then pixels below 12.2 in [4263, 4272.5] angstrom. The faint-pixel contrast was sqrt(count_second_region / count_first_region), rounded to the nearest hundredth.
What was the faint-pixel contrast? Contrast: 0.77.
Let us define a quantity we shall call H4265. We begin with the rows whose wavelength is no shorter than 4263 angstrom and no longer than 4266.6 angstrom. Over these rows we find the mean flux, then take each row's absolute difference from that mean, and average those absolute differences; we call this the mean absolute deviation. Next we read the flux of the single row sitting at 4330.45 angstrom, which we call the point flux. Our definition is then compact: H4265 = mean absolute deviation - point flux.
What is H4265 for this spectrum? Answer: -18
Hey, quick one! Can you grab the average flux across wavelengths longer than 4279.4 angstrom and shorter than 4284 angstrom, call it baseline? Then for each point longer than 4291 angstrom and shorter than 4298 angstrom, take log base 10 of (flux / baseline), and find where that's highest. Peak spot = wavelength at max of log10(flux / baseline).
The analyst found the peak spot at 4292.72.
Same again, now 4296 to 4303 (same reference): 4296.68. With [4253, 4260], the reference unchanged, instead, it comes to 4257.29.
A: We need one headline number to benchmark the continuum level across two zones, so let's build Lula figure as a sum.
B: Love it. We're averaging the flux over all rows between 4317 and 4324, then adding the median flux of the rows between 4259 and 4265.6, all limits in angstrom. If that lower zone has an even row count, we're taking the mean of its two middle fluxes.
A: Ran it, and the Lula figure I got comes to 33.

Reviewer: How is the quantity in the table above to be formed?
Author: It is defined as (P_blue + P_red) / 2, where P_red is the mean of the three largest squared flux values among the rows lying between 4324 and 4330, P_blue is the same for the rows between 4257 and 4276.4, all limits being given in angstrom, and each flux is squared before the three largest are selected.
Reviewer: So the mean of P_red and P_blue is 308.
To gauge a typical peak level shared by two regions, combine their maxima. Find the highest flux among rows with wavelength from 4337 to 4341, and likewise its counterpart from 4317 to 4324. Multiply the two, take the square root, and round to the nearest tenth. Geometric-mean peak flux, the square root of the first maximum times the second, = 18.0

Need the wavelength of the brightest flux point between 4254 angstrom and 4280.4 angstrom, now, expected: 4265.13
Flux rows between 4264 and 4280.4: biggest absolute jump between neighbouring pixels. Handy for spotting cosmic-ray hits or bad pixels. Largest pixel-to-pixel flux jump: 3.7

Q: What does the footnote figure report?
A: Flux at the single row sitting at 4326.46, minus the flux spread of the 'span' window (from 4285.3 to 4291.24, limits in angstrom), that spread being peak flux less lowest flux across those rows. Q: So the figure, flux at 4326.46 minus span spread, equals 6.3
